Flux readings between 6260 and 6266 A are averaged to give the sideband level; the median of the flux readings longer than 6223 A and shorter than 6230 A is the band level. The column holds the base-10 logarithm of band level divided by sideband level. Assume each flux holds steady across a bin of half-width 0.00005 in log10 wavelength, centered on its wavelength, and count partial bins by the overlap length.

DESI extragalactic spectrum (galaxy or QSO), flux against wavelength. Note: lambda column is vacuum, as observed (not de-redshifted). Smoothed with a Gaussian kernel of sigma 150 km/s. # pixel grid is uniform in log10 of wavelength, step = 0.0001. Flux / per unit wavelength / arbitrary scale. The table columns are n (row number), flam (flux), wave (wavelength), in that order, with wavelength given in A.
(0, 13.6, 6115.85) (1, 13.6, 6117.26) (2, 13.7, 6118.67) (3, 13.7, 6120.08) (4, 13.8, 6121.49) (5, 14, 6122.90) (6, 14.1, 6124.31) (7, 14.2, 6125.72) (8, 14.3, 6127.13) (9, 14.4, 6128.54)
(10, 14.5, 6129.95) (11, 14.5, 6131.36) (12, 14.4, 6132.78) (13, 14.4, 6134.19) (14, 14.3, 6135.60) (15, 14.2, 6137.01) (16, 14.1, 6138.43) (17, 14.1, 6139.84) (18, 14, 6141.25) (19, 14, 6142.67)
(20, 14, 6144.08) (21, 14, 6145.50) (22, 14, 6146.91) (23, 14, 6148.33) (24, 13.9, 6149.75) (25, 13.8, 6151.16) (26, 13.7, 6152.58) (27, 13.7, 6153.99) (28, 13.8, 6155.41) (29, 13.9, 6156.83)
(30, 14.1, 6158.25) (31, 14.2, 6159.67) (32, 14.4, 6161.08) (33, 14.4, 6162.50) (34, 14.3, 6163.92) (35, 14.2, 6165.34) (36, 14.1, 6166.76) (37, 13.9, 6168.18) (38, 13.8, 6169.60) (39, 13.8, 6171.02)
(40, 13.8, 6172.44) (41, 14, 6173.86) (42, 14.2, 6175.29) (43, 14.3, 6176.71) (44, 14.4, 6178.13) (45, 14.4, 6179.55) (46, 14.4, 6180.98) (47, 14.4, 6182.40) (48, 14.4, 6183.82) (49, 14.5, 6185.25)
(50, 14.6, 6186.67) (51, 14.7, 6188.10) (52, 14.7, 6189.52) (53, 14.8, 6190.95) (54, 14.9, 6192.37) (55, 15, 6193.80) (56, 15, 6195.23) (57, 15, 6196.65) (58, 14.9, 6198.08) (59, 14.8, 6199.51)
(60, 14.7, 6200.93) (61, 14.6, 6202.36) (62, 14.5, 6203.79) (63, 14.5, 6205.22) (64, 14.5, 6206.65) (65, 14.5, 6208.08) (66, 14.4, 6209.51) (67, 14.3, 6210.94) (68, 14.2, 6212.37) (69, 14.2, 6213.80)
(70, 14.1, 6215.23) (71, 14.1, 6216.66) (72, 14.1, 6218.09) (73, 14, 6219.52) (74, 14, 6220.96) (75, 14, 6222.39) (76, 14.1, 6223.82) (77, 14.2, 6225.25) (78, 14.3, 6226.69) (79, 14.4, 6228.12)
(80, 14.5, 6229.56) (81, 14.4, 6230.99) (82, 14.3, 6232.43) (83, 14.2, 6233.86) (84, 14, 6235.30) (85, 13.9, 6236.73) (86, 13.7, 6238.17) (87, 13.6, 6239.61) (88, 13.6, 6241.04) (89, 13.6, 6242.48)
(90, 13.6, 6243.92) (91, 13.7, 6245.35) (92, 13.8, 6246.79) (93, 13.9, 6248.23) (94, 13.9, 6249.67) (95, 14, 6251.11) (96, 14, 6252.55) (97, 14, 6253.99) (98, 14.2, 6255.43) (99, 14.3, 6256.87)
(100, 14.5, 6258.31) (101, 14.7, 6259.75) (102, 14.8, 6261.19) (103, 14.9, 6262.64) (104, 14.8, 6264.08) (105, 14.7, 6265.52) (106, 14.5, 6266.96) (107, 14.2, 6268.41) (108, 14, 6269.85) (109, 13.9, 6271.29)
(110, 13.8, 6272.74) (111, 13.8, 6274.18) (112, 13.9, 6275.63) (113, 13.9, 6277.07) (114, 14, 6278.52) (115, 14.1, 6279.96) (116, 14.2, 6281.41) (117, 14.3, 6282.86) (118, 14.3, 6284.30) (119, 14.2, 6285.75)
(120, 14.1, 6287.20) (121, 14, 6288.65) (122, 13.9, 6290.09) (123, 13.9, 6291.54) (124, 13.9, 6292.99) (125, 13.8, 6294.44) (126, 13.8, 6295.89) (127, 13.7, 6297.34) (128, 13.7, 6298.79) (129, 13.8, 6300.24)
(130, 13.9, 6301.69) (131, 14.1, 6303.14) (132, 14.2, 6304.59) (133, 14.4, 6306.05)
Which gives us -0.015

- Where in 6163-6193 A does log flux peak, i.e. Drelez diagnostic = 6192.37 A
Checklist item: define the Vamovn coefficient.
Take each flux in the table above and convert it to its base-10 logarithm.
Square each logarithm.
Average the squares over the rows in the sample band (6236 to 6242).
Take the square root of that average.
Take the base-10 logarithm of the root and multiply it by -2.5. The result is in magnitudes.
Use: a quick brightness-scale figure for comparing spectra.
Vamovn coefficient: -0.139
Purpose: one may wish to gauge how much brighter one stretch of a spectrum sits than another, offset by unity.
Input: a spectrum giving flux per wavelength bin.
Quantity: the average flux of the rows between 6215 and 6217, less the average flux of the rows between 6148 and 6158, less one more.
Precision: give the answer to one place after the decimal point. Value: -0.7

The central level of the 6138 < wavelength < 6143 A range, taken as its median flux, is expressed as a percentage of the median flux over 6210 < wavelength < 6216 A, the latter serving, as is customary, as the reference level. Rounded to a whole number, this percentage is 99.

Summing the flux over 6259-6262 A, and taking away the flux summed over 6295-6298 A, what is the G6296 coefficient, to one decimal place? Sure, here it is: 2.0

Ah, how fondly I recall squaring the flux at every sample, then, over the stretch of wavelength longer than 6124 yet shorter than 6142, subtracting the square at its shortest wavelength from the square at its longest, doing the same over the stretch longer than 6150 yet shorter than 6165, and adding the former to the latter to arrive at 11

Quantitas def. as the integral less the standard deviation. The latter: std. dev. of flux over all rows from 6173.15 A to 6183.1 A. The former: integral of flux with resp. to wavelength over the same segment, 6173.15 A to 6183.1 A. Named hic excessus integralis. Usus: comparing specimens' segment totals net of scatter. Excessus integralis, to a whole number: 142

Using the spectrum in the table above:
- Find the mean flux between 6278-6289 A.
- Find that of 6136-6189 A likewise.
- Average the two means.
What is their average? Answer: 14.1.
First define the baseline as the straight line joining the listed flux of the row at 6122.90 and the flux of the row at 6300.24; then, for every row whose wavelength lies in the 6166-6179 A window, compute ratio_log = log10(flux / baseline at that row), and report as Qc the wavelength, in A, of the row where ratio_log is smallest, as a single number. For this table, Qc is 6169.60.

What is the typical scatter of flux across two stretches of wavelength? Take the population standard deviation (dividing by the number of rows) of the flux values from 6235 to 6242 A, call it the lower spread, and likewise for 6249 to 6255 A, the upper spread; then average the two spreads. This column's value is 0.103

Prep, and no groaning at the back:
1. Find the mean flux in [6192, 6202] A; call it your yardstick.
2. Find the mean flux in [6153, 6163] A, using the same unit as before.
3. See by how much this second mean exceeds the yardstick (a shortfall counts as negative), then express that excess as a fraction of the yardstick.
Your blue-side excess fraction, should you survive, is -0.056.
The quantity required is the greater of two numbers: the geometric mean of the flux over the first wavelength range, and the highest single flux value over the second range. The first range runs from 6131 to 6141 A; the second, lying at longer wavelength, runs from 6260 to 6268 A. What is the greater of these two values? 14.9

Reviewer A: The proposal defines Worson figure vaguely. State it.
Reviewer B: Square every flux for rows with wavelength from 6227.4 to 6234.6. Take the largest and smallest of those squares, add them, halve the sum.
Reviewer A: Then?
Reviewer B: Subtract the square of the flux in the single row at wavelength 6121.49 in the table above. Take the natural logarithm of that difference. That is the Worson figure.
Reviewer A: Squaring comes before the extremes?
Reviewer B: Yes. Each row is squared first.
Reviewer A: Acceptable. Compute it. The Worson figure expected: 2.7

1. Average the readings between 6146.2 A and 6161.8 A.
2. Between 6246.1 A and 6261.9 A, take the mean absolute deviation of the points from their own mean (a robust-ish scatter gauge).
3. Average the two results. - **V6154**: 7.12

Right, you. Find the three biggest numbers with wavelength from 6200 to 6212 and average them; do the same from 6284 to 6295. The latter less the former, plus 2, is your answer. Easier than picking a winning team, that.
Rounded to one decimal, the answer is 1.6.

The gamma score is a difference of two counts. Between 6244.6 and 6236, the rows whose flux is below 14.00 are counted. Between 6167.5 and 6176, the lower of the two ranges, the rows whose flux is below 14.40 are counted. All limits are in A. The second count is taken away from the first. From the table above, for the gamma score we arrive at 0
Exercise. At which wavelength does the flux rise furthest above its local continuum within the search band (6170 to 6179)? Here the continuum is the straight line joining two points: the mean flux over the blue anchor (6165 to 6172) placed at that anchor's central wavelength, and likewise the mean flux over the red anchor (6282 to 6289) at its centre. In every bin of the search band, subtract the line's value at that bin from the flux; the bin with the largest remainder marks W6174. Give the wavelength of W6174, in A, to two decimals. 6178.13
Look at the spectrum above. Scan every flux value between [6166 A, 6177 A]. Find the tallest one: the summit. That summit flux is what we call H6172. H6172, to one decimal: 14.3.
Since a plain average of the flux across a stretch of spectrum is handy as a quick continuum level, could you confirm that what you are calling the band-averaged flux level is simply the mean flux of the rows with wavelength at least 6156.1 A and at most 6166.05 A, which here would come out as 14.2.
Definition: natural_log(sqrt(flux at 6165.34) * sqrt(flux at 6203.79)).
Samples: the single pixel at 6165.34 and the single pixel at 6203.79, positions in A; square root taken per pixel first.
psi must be 2.664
